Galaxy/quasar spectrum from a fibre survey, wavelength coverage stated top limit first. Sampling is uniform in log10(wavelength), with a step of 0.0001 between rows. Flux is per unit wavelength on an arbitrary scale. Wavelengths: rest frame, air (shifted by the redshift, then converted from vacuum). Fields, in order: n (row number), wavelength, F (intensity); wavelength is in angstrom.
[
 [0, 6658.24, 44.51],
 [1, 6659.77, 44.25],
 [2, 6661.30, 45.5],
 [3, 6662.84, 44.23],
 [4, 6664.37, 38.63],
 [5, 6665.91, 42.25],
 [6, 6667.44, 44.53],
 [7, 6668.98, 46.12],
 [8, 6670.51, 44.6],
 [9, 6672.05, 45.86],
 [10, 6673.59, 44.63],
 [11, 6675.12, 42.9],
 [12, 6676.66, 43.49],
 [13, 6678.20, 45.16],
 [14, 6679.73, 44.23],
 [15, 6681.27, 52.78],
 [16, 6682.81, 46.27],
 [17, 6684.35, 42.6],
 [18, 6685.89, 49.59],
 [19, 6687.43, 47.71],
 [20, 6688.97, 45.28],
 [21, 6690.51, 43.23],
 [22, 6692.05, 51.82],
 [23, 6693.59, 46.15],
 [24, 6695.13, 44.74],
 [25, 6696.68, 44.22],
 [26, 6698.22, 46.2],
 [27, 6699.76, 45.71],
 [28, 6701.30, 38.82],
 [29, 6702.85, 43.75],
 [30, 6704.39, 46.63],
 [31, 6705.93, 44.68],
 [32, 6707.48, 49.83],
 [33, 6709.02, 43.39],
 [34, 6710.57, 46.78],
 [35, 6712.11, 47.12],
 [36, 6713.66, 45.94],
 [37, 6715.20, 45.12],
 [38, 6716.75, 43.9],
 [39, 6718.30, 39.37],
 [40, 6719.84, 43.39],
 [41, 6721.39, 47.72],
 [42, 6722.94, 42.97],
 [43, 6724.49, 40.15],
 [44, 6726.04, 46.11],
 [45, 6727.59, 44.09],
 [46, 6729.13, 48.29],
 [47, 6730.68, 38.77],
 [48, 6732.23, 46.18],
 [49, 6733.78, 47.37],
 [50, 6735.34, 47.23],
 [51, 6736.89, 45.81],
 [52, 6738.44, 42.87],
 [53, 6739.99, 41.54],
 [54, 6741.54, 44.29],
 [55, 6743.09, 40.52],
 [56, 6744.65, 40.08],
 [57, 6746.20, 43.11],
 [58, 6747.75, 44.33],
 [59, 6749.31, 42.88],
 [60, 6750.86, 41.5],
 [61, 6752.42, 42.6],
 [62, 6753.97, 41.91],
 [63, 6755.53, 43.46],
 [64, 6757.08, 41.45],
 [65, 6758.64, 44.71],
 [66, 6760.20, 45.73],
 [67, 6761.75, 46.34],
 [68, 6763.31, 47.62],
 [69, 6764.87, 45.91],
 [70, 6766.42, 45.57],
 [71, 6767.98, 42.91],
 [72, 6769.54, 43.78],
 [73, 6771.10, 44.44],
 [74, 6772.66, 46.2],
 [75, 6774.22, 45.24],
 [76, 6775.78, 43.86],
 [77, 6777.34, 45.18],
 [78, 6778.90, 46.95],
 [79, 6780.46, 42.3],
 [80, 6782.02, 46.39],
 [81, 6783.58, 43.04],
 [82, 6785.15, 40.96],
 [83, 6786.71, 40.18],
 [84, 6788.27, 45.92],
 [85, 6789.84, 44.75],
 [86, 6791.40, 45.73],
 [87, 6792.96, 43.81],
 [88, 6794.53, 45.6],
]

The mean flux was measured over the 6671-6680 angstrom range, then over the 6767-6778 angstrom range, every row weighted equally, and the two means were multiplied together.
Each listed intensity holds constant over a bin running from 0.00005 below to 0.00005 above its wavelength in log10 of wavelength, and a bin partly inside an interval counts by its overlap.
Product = 1976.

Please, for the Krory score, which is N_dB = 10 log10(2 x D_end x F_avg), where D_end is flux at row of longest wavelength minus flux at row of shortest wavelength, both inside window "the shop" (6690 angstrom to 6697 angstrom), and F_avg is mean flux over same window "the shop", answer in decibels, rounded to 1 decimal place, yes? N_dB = 19.6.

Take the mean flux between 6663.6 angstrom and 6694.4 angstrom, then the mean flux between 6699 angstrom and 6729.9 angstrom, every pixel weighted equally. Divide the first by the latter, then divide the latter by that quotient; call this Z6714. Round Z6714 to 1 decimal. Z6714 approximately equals 44.0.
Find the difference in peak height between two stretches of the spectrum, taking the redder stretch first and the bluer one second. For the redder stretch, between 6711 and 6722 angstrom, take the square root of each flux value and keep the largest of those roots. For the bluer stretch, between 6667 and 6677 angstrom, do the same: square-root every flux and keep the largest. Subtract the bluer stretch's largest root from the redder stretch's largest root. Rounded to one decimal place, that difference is 0.1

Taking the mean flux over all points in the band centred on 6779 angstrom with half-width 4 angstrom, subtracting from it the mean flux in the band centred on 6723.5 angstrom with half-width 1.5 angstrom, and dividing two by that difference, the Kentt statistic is 1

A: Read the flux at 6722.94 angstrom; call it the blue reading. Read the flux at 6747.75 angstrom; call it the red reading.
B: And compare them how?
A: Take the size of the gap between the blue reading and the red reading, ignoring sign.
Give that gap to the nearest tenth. 1.4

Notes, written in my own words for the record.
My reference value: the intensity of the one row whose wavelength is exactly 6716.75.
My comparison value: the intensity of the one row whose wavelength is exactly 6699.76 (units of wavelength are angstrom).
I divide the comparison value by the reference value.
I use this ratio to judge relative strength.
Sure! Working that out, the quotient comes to 1.04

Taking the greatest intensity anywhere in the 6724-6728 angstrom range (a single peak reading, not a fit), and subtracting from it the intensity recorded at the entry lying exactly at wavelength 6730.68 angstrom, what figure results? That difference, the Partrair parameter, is 7.3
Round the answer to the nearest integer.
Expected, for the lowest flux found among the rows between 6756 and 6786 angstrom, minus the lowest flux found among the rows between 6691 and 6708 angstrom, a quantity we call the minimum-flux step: 2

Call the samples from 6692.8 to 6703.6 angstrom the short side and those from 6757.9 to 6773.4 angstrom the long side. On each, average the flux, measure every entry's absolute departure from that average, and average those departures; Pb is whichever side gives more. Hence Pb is 1.7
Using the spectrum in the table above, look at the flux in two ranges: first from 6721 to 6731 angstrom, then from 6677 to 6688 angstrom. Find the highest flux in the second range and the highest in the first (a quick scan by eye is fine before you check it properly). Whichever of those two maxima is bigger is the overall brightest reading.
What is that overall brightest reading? 52.8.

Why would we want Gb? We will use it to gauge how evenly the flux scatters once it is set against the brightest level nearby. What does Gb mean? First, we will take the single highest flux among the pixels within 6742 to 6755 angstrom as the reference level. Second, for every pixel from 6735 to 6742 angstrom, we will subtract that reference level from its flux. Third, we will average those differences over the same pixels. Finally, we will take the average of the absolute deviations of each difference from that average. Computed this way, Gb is 1.7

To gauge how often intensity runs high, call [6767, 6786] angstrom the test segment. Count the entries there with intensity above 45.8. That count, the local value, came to 3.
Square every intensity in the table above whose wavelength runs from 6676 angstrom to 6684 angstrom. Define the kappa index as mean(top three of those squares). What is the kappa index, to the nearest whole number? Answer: 2322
